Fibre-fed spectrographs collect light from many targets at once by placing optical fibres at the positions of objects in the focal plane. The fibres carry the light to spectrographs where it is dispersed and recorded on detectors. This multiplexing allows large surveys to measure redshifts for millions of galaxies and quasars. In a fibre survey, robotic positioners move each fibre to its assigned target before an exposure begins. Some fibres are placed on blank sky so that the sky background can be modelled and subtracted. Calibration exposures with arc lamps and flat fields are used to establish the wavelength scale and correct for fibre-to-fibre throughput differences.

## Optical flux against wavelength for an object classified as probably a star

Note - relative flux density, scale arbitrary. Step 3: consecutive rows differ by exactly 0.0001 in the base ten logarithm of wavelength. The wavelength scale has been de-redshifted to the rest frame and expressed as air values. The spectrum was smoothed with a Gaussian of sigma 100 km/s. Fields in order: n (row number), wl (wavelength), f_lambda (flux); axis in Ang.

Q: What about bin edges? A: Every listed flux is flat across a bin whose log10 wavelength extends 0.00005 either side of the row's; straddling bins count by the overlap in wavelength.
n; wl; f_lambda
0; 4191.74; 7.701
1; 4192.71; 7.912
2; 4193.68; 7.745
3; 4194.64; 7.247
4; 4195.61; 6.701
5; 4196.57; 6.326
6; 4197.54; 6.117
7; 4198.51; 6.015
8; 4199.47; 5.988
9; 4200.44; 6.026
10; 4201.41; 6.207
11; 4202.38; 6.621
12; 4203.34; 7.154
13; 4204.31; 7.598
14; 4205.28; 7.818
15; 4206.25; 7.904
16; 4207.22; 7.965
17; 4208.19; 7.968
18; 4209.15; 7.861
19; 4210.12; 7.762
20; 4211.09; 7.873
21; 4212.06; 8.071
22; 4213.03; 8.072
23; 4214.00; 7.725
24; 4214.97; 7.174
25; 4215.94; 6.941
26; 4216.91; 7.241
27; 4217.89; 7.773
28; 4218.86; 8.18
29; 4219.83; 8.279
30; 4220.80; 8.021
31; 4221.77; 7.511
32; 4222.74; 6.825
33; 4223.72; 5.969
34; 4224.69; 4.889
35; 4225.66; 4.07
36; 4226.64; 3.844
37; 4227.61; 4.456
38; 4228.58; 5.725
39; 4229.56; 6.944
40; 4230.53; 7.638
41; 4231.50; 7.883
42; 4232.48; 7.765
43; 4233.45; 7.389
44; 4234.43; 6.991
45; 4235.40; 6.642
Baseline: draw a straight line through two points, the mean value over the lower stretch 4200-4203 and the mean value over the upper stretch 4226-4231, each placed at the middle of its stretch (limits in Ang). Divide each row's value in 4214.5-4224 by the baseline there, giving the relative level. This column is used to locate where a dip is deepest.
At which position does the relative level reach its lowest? 4223.72 Ang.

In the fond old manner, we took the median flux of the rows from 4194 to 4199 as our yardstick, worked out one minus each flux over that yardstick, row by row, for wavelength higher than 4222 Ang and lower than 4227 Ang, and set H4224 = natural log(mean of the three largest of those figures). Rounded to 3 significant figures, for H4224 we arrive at -1.12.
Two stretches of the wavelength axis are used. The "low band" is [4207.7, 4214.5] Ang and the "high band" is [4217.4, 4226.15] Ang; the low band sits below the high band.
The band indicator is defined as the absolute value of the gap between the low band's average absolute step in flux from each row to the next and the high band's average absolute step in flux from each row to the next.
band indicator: 0.4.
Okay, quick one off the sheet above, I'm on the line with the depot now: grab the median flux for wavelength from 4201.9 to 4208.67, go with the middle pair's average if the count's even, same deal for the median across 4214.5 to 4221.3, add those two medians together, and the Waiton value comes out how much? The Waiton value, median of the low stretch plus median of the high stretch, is 15.6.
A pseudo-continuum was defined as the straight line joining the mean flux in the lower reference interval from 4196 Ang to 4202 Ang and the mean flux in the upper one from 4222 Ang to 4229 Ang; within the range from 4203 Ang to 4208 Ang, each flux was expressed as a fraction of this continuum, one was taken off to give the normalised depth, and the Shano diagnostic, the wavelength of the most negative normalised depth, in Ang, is 4203.34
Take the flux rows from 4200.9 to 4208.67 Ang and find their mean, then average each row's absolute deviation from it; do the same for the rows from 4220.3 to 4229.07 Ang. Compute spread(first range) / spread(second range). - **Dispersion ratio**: 0.45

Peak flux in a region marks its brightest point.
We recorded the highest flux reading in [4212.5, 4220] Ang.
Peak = 8.279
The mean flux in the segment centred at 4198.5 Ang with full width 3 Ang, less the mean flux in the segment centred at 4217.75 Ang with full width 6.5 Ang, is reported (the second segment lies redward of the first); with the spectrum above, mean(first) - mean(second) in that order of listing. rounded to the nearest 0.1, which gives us -1.6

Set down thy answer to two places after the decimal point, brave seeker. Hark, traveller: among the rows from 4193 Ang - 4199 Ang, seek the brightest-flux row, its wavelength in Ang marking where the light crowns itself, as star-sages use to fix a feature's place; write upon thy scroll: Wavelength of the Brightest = 4193.68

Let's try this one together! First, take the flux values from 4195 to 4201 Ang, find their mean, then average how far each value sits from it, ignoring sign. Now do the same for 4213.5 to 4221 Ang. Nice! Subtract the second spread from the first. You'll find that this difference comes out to -0.20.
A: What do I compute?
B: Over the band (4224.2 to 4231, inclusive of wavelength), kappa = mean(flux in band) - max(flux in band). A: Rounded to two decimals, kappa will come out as -2.27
